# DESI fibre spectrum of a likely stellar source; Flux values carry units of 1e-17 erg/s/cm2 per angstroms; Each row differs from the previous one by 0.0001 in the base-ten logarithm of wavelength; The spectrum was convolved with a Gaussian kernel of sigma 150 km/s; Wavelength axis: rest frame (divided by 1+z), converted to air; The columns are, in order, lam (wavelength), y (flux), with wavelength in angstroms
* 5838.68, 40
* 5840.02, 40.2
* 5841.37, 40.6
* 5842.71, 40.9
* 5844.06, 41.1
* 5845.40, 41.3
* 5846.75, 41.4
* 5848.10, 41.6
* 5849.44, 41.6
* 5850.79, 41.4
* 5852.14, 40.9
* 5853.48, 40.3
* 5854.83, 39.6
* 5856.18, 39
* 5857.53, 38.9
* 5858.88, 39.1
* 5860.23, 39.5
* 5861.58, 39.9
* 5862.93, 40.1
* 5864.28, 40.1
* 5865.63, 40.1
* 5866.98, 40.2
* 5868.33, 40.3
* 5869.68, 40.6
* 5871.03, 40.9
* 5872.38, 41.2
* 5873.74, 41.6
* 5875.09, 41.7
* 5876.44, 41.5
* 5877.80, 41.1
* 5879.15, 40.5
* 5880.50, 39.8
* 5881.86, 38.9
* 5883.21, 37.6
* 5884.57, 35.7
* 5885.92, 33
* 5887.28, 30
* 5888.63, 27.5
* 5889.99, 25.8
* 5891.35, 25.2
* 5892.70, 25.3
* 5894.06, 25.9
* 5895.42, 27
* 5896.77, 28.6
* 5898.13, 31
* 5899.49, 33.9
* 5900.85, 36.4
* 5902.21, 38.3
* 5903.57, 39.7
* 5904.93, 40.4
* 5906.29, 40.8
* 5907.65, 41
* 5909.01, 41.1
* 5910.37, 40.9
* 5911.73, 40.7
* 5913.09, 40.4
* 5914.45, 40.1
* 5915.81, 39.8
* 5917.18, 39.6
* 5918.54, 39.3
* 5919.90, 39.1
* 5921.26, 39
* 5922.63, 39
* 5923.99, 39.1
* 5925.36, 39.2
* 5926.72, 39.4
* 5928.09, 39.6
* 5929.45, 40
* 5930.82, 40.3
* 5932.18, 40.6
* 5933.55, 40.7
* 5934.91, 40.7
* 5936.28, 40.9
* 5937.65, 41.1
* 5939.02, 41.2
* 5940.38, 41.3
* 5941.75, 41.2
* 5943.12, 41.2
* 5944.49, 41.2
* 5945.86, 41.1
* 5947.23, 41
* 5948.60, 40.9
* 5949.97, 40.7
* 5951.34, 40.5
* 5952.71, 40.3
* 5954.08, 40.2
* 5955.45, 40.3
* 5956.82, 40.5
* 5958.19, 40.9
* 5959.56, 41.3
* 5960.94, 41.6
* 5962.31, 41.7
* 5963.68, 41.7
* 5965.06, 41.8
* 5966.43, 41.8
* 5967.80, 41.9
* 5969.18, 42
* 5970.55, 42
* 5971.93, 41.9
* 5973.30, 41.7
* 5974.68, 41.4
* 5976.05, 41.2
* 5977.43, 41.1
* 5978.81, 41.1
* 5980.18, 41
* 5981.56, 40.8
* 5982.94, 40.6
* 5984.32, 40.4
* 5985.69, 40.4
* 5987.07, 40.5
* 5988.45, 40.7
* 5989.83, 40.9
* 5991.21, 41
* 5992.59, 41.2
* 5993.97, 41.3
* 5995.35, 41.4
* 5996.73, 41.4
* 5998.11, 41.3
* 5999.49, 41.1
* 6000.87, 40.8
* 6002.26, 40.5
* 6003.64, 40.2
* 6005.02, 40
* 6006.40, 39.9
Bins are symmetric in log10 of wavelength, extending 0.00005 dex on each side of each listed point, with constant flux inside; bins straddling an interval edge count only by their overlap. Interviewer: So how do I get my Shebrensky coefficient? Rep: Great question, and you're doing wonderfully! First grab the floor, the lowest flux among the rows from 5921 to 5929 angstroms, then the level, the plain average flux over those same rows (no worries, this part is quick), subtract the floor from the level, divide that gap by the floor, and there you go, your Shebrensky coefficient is 0.006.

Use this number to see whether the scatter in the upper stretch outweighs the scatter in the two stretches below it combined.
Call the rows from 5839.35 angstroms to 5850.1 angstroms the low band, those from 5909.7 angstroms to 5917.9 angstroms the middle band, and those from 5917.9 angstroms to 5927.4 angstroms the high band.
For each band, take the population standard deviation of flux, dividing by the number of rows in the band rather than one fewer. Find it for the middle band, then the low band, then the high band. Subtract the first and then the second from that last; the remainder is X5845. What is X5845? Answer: -0.79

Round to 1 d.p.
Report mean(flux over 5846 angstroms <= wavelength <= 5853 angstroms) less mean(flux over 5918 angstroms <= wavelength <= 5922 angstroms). 2.2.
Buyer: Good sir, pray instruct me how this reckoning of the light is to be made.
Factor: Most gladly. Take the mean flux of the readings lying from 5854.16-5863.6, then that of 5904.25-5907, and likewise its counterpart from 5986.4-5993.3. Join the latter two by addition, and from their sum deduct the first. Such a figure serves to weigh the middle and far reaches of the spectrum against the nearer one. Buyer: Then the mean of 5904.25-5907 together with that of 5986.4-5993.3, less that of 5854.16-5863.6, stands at 42.0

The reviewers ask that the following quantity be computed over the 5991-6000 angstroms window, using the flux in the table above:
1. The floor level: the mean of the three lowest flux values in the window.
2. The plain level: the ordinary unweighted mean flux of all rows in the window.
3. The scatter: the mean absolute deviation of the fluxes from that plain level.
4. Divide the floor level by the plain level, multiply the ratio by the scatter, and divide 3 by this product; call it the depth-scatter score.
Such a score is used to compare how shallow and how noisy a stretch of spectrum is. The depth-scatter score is 25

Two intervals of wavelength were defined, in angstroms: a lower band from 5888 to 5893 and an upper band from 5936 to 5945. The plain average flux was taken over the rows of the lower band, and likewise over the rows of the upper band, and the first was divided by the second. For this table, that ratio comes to 0.63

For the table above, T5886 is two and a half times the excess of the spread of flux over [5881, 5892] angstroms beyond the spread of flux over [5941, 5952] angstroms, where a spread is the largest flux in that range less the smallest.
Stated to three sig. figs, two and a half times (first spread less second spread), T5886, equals 32.5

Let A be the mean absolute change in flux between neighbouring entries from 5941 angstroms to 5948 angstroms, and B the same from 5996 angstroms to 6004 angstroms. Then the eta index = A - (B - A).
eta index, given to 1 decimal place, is -0.1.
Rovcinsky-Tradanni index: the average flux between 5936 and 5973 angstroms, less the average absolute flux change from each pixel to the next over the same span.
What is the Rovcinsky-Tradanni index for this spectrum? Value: 41.1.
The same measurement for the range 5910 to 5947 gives 40.1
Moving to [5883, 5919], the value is 33.8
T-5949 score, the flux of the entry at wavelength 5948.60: 40.9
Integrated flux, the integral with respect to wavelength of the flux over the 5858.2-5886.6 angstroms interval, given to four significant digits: 1127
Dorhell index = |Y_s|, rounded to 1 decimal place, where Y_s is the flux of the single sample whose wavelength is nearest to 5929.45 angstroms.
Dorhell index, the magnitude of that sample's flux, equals 40.0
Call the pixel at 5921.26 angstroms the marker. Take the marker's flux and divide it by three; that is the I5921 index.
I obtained 13.0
